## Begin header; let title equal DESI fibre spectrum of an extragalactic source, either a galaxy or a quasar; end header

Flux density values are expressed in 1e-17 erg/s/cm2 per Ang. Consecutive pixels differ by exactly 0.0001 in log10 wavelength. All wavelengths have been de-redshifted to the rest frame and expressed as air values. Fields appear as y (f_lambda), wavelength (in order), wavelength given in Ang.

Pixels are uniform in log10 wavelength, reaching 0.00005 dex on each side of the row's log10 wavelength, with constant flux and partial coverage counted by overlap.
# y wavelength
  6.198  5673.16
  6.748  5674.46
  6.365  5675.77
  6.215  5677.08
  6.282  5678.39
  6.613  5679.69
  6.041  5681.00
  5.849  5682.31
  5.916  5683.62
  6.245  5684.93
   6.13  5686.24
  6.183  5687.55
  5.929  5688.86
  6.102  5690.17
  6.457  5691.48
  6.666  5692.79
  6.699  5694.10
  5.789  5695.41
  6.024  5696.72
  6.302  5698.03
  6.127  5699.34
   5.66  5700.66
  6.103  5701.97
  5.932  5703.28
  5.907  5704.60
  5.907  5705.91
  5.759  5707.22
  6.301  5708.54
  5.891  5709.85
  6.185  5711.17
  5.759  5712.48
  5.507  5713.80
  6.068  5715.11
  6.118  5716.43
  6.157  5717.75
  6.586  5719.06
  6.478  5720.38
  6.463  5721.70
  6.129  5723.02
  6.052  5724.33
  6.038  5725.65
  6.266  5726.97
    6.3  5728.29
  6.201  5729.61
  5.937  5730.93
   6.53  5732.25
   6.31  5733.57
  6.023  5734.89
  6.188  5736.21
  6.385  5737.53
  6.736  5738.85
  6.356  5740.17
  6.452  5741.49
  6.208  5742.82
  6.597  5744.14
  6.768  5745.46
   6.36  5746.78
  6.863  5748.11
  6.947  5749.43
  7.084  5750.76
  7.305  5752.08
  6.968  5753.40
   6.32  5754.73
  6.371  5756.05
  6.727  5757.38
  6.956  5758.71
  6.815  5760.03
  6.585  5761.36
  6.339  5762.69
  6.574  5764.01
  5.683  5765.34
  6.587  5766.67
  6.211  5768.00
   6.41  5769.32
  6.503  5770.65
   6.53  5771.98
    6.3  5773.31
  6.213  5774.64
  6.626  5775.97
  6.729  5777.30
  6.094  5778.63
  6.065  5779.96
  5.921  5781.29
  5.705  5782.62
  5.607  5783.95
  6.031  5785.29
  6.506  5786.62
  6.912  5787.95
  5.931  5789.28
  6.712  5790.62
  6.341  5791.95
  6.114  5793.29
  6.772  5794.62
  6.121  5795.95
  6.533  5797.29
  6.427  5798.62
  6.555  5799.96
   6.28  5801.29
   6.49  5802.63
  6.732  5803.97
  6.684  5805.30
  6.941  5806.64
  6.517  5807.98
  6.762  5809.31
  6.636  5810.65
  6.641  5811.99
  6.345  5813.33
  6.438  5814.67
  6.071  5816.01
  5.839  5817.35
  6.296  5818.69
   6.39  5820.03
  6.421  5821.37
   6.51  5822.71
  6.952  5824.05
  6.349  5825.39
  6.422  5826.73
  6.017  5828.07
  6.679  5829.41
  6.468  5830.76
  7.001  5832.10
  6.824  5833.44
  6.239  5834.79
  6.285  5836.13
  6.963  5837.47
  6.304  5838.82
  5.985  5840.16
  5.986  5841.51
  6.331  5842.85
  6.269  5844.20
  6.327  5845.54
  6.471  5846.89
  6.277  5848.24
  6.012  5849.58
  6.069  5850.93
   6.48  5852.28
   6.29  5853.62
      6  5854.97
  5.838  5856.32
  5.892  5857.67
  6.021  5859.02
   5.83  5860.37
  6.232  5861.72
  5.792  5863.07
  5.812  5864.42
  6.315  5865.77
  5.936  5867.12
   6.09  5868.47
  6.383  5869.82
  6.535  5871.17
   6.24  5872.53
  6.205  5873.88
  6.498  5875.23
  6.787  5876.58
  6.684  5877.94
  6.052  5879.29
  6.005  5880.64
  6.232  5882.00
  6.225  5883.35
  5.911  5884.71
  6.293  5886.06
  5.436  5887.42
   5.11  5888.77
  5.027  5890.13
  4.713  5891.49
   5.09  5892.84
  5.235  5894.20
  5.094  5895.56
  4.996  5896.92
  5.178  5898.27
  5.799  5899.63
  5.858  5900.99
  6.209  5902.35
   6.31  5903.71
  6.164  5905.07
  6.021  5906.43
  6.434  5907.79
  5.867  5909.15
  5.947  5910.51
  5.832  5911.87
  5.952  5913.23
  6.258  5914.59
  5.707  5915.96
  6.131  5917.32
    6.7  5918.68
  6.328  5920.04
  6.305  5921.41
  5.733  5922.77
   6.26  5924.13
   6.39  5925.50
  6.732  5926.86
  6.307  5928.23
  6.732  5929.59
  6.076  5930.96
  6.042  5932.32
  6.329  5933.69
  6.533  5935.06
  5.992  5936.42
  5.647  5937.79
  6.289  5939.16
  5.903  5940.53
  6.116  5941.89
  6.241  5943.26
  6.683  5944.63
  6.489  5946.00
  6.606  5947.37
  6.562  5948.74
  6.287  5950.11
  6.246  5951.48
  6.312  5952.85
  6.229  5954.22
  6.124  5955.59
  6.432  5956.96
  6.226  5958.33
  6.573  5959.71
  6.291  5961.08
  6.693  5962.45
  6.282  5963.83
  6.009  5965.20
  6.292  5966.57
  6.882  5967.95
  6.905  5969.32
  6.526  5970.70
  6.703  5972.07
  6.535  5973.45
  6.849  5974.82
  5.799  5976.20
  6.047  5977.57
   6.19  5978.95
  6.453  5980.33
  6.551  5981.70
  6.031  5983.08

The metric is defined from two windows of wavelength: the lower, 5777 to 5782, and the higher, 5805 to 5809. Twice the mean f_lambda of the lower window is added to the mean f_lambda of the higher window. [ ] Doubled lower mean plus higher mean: 19.1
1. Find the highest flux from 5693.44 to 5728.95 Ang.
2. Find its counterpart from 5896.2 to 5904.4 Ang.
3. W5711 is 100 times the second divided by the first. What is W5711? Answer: 94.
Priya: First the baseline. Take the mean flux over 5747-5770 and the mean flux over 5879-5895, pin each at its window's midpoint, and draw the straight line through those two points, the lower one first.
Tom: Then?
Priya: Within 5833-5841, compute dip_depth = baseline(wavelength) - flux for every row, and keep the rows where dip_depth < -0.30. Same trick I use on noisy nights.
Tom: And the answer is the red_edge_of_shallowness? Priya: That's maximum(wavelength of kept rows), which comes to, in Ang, 5838.82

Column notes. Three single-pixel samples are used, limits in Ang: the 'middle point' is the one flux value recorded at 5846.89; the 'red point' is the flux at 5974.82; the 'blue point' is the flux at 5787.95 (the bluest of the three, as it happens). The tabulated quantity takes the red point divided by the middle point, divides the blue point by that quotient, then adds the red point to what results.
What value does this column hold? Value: 13.4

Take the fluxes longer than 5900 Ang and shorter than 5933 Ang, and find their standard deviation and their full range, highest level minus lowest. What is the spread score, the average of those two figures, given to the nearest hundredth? 0.66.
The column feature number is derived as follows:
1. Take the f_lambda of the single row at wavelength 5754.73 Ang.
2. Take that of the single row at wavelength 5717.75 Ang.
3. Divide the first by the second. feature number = 1.03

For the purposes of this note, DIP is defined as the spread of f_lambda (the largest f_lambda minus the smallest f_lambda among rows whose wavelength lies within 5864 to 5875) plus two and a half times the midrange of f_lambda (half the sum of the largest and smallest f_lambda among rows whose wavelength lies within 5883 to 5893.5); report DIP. 14.5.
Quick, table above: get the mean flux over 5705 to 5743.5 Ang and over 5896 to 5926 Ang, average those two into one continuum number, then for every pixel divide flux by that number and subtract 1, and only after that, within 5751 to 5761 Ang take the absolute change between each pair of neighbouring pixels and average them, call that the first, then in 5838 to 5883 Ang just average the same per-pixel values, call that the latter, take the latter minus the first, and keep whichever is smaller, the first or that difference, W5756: -0.03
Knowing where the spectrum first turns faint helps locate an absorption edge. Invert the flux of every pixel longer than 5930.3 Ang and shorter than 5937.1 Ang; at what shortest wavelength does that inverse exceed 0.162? 5930.96 Ang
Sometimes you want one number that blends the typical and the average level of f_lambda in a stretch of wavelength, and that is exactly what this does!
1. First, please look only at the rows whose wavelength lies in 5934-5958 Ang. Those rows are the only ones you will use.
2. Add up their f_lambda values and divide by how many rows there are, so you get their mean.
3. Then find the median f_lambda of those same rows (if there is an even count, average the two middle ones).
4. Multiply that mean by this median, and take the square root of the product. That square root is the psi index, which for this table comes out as 6.28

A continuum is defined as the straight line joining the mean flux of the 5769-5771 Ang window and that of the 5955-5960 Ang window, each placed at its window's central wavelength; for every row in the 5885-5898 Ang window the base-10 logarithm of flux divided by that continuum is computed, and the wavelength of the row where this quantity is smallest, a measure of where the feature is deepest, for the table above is 5891.49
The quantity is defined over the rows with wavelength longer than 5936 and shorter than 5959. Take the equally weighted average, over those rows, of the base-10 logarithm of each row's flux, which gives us 0.796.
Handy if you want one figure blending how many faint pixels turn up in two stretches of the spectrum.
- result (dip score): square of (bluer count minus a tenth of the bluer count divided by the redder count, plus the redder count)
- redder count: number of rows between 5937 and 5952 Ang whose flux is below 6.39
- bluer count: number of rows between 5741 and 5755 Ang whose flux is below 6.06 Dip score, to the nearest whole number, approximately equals 49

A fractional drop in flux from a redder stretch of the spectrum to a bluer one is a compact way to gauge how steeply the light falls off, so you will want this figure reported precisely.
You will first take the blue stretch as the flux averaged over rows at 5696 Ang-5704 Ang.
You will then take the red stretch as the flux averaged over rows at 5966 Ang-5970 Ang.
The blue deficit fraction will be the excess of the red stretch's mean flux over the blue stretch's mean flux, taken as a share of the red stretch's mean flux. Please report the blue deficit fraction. 0.10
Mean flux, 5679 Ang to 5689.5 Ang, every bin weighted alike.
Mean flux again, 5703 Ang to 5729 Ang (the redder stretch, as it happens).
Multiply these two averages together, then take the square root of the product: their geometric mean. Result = 6.10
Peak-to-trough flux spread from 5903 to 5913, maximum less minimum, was 0.6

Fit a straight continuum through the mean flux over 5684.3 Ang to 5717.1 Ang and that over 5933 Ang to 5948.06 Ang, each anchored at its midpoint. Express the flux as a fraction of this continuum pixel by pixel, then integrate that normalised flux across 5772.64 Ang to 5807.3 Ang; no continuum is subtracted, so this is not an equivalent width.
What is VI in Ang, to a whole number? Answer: 36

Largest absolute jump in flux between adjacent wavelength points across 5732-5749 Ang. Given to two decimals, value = 0.50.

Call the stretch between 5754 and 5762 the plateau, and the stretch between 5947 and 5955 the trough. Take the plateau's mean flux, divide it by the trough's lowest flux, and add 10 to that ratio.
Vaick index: 11.1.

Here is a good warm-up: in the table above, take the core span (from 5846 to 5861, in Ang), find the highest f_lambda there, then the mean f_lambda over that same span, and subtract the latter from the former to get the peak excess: 0.37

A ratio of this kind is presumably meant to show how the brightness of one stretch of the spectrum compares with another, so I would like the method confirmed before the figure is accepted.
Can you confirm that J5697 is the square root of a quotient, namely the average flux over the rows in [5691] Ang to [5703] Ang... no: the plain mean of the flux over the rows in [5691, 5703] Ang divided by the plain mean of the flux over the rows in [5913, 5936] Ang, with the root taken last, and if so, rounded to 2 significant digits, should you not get 0.99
